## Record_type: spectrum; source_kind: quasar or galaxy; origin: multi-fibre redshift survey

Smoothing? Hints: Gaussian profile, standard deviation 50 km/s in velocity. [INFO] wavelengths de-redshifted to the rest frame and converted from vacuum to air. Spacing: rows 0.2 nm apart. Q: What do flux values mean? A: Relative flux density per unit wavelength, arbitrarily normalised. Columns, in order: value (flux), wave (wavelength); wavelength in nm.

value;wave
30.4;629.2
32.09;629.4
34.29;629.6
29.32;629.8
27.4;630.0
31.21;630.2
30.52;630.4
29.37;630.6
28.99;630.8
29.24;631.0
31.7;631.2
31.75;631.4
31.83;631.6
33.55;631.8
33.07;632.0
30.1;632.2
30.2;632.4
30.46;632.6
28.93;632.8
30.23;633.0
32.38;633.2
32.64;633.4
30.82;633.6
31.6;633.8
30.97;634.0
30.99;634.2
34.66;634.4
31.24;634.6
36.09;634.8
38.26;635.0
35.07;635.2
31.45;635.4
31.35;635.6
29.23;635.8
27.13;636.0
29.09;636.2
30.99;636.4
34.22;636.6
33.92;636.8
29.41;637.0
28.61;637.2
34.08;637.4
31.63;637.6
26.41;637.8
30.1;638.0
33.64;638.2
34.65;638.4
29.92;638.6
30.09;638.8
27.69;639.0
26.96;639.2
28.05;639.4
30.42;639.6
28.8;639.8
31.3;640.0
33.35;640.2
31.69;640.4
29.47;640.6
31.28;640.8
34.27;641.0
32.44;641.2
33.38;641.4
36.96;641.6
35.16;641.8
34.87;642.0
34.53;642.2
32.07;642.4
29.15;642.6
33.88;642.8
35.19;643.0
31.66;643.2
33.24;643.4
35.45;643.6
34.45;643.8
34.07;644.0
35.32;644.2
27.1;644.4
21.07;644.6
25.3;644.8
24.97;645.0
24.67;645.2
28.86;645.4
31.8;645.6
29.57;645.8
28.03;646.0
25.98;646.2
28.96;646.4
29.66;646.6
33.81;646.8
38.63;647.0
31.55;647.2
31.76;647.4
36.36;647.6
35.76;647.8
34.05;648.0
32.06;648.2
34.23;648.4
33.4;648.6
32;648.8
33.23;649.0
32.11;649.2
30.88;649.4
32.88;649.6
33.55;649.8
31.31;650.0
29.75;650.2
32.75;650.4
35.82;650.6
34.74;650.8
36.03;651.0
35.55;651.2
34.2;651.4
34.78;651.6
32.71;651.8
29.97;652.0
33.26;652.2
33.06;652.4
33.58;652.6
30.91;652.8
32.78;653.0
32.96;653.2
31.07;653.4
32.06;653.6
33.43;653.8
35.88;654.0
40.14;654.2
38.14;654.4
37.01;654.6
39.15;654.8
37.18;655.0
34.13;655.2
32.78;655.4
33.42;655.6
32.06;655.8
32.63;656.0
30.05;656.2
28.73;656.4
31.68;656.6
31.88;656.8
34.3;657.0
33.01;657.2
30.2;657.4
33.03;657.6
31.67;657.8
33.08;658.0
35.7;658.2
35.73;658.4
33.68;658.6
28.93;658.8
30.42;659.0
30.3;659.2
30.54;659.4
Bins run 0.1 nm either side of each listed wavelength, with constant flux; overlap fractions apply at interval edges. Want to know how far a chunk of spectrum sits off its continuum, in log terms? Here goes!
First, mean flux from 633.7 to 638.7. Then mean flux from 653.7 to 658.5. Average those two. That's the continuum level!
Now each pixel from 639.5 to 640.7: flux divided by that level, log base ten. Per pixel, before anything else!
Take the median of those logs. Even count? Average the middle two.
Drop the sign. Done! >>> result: 0.027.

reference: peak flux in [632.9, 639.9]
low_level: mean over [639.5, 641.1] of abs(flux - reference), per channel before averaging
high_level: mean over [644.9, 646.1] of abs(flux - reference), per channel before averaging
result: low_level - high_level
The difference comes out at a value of -3.3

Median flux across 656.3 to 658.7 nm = 33.0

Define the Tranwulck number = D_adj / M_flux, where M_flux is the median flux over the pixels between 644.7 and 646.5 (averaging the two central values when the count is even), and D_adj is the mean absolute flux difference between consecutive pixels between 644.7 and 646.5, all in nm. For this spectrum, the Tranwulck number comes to 0.074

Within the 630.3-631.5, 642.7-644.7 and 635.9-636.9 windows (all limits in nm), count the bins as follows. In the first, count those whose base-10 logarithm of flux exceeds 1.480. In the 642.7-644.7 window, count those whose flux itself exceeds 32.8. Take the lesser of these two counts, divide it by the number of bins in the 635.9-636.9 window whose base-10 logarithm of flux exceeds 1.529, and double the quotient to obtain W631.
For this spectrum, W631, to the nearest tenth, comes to 3.0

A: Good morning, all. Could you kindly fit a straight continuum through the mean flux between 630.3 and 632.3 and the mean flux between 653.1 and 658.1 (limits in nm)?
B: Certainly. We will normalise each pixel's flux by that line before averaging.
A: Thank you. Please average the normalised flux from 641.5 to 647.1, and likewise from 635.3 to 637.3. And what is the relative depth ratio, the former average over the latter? 1.00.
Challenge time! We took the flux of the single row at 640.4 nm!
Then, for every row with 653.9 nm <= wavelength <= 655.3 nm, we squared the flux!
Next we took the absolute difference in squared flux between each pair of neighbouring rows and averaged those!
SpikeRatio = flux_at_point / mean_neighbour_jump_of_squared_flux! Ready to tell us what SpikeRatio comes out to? 0.17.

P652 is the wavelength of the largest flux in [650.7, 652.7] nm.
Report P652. 651.0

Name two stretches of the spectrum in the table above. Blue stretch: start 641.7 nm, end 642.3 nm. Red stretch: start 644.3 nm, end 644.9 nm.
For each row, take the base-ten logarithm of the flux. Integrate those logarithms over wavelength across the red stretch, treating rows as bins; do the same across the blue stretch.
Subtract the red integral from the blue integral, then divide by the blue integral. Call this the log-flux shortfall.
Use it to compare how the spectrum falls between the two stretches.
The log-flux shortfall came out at 0.10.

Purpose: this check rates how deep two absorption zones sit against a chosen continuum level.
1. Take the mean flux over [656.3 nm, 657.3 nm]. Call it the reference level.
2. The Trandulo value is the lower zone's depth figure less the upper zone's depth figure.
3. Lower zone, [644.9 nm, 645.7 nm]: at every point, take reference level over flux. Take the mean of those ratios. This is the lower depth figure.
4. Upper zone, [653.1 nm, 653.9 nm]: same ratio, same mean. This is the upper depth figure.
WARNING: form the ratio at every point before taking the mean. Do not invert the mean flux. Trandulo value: 0.18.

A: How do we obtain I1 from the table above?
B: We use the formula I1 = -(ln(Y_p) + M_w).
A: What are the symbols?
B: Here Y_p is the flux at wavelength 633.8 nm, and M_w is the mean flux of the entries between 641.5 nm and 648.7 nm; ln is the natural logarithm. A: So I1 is -35.2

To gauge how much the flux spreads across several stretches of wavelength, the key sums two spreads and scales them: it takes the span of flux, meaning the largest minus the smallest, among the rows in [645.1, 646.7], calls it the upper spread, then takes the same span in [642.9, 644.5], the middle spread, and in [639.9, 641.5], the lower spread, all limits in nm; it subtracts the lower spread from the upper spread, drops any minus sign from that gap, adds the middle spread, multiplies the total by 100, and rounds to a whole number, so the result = 1068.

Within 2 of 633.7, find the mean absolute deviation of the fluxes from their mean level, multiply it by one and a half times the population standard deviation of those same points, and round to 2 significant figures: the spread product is 6.1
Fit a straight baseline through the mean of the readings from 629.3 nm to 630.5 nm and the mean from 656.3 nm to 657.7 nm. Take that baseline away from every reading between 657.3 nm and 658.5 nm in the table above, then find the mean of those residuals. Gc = 1.4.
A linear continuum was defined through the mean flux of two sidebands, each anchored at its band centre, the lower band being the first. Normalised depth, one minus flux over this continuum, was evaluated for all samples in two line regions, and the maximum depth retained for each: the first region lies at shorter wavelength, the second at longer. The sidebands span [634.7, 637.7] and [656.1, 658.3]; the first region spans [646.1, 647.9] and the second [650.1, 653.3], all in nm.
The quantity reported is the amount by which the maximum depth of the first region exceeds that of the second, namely 0.12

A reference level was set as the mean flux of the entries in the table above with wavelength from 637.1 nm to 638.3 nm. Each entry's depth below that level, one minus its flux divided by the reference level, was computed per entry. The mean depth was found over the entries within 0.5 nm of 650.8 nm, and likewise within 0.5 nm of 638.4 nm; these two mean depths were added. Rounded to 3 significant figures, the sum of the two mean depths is -0.168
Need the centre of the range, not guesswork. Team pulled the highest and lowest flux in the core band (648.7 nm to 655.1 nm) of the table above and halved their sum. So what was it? 34.9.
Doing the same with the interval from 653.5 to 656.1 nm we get 36.1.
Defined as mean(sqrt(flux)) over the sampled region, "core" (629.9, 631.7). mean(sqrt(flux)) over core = 5.50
